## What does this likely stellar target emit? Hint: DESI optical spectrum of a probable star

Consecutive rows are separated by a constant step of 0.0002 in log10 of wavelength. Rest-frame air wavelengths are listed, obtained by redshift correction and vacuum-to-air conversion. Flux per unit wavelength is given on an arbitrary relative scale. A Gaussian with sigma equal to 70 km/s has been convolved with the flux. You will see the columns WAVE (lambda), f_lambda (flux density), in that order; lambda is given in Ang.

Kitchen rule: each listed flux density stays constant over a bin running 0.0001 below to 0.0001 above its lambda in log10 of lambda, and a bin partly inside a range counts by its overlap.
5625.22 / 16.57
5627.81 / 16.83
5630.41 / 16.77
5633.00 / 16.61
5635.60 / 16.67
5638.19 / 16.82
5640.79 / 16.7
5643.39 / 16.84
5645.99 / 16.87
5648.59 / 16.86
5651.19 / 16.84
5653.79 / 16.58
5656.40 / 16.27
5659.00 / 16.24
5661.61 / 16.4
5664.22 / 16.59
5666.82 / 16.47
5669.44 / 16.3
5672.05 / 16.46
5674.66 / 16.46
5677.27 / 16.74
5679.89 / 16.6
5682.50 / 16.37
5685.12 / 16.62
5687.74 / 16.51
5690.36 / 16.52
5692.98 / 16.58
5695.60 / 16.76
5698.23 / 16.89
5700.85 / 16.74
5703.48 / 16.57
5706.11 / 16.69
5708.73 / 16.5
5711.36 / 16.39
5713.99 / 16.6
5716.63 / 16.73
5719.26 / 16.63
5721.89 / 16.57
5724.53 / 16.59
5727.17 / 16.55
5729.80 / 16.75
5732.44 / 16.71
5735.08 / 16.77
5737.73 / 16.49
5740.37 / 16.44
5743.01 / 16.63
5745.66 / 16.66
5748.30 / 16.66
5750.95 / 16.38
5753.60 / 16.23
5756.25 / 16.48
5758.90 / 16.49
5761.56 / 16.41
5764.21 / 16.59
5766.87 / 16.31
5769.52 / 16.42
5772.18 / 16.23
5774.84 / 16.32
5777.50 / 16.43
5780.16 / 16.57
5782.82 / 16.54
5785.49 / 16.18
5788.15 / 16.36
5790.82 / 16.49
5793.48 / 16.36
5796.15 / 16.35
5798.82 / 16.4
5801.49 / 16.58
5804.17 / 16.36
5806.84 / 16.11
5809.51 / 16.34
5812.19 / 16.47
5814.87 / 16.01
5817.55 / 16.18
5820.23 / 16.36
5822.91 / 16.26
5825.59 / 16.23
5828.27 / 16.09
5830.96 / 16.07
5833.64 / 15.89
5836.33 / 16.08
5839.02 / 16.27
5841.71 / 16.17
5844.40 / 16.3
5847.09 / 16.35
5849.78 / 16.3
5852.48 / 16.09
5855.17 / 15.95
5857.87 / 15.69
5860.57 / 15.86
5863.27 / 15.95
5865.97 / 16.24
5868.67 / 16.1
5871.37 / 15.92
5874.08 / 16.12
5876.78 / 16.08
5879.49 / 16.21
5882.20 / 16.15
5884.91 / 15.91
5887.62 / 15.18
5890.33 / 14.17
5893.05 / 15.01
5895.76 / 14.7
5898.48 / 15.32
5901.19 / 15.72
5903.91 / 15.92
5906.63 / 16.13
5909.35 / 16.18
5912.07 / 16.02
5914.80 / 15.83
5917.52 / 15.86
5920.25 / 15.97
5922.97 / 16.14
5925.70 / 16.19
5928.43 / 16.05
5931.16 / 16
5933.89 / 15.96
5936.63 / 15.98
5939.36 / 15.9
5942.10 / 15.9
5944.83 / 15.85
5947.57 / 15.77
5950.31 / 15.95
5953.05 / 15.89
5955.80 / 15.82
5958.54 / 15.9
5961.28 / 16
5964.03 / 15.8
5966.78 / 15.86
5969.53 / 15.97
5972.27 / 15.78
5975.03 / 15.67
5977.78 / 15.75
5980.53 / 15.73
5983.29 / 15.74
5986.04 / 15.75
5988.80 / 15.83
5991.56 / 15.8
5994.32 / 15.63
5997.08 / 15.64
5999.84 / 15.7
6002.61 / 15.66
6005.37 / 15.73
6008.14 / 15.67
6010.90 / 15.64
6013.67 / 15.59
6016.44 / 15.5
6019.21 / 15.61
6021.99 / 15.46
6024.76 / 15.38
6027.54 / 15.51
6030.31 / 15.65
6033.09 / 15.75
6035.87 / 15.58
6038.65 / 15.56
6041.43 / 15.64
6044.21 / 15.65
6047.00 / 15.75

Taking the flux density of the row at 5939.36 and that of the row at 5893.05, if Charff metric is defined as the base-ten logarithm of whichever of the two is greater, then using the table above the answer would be 1.20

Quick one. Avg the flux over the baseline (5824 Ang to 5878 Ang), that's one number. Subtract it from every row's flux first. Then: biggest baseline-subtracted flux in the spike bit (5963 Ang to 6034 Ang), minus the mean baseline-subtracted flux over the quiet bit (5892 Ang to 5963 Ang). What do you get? 0.1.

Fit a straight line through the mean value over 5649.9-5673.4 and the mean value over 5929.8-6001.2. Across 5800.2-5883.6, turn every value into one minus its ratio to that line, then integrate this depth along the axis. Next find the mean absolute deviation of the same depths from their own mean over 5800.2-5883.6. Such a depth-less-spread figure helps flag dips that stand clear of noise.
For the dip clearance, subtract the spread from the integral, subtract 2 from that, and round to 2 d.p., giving -2.36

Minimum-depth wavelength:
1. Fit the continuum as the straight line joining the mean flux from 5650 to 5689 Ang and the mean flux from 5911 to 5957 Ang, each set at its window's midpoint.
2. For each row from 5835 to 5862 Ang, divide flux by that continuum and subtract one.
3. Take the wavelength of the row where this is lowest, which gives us 5857.87 Ang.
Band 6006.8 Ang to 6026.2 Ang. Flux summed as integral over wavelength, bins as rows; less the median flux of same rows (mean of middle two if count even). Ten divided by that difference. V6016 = 0.0350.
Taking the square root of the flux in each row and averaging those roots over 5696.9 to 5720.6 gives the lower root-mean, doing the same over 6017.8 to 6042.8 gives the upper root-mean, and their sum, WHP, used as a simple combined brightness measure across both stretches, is 8.02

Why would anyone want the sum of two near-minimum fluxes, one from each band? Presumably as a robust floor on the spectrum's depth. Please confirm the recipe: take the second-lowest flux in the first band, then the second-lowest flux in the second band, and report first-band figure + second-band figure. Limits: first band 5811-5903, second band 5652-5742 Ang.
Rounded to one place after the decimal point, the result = 31.0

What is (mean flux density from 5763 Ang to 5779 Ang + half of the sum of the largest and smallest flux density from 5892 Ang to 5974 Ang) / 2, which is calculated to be 15.9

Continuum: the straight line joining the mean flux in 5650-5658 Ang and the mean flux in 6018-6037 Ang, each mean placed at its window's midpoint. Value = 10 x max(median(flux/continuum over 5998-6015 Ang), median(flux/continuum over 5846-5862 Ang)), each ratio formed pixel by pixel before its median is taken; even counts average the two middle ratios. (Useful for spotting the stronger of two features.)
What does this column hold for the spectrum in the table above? 10.0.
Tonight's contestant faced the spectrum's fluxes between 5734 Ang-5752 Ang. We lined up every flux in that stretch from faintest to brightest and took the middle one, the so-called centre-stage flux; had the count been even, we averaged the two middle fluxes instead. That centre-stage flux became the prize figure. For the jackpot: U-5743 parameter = 16.63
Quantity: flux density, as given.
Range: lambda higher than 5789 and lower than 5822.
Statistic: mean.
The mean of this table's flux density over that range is 16.3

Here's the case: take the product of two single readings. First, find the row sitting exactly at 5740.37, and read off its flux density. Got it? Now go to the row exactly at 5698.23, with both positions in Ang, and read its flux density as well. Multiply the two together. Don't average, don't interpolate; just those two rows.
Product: 278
